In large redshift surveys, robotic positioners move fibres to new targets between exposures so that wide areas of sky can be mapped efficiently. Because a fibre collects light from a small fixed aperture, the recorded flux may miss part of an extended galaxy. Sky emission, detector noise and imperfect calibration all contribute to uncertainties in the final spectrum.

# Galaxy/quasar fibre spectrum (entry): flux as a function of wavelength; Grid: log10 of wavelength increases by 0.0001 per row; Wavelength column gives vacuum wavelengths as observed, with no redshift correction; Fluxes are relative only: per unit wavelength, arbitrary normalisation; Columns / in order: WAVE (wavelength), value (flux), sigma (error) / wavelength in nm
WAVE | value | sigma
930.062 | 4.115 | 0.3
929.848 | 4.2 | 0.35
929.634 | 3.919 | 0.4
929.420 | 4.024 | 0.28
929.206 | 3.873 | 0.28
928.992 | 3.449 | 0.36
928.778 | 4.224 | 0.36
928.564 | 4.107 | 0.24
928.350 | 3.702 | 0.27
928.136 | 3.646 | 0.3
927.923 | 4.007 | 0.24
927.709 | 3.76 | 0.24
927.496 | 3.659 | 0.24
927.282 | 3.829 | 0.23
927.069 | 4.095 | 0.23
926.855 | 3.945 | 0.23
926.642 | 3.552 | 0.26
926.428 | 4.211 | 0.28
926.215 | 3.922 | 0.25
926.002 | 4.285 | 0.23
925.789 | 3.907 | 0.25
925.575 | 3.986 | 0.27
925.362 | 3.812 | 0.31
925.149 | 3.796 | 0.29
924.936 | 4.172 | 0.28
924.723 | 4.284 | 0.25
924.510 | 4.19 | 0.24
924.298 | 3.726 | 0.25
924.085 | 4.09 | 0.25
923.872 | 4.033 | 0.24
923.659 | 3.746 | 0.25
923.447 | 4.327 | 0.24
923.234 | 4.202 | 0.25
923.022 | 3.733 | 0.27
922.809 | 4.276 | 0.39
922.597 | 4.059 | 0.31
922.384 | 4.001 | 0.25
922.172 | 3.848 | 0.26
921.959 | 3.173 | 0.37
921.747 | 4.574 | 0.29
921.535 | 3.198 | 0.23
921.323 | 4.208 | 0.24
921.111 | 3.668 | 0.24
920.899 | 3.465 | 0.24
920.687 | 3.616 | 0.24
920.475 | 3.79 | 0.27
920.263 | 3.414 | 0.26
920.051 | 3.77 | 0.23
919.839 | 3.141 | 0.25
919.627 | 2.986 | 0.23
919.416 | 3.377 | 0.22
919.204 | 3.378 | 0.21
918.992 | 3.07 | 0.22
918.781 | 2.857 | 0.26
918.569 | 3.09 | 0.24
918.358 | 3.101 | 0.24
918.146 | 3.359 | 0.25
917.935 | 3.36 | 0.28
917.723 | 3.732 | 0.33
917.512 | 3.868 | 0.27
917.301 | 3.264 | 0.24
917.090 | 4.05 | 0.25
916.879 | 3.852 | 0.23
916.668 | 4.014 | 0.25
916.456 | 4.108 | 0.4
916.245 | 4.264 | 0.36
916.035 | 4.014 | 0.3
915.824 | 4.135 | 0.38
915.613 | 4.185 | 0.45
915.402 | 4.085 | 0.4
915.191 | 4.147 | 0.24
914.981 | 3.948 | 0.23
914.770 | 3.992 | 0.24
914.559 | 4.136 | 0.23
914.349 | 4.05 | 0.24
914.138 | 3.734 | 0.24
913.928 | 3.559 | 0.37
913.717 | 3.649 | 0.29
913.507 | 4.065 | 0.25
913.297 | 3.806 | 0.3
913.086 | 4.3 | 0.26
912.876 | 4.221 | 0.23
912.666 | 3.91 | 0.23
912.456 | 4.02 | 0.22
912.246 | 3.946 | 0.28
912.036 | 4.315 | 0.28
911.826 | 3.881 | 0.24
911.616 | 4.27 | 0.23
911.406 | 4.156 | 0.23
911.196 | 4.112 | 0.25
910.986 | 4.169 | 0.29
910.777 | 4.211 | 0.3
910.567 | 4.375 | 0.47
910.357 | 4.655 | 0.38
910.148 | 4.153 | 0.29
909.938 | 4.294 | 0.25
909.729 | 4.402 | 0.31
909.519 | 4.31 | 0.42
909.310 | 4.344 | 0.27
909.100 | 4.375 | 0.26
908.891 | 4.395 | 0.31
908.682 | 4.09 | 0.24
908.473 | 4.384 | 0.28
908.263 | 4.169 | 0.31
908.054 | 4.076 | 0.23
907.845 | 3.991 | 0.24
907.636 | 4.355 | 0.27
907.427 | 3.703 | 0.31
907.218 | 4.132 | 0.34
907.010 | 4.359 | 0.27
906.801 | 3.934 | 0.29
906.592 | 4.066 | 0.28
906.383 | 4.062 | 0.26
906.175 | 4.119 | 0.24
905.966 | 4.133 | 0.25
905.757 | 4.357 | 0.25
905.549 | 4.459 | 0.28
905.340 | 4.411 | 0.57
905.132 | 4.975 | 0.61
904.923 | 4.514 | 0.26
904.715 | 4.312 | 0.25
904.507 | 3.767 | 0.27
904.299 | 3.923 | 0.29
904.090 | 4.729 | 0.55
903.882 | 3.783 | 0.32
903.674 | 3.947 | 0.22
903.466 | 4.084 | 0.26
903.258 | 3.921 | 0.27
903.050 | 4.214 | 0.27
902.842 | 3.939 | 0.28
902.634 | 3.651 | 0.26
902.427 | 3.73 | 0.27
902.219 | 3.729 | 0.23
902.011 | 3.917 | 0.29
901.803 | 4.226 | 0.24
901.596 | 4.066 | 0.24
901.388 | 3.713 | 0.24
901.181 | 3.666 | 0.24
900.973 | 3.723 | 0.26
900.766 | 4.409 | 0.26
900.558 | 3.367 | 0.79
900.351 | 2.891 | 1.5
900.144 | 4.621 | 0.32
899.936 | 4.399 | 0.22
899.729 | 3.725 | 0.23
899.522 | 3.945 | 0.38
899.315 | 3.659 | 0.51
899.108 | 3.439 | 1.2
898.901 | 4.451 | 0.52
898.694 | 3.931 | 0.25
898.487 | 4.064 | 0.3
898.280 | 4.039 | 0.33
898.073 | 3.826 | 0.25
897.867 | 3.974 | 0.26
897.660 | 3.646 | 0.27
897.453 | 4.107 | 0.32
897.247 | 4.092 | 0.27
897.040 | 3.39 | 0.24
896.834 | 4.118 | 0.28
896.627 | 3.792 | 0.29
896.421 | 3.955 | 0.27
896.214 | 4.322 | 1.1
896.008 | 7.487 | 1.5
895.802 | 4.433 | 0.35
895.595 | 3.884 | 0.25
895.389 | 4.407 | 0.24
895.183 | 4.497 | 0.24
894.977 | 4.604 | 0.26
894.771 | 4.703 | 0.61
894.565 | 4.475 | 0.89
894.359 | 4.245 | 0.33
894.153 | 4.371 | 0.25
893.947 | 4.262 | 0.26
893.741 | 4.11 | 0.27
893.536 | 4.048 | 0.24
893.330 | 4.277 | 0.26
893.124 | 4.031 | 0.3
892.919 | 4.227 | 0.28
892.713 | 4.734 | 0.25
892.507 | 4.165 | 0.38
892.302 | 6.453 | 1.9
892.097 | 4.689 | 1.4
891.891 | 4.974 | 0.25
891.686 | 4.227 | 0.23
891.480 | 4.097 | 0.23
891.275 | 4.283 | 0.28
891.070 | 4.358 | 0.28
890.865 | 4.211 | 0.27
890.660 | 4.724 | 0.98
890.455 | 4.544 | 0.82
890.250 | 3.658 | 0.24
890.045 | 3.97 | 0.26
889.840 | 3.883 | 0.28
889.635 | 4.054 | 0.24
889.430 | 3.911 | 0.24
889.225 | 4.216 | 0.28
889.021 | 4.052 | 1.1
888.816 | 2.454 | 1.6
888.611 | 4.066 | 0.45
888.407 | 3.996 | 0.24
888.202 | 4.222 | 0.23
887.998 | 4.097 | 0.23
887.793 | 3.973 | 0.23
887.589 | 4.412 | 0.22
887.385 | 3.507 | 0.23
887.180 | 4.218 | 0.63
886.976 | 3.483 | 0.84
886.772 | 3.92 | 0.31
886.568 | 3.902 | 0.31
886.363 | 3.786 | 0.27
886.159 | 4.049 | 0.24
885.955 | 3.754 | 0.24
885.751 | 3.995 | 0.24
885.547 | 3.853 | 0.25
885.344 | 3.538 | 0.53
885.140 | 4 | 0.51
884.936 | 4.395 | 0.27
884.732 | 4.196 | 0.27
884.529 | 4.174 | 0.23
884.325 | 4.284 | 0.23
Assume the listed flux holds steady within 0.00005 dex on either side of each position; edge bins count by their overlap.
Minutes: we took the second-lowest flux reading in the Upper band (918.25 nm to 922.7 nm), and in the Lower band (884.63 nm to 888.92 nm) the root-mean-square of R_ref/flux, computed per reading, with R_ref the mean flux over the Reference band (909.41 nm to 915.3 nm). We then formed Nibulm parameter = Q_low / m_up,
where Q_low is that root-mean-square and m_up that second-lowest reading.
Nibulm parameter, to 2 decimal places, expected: 0.36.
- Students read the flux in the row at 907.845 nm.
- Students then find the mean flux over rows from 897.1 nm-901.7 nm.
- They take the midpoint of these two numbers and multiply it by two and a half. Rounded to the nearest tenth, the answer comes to 9.9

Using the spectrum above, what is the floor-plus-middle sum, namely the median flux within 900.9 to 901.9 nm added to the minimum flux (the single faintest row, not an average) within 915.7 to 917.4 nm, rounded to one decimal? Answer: 7.0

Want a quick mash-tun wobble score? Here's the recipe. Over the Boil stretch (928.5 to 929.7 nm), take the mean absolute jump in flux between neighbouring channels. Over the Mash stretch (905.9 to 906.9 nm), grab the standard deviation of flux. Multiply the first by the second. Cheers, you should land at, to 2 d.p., 0.02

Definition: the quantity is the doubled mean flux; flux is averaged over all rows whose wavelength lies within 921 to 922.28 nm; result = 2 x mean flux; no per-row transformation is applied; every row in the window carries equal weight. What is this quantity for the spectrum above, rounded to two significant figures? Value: 7.6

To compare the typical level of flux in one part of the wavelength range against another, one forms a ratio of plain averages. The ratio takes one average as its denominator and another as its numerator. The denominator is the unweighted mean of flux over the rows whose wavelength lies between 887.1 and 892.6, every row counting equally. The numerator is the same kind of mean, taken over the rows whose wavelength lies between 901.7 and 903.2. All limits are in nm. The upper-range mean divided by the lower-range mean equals 0.93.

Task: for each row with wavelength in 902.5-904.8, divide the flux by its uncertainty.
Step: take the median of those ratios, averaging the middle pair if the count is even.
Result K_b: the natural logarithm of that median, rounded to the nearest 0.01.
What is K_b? 2.64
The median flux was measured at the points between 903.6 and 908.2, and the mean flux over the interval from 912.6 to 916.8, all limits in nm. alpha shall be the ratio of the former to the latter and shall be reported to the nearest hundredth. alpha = 1.03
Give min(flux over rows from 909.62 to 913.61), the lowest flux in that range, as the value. 3.806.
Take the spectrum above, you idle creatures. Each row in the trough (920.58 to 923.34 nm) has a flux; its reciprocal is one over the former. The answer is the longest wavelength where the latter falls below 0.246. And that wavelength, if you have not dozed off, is 923.234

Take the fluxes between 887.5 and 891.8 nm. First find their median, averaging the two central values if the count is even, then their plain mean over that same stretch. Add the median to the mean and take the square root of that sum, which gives 2.86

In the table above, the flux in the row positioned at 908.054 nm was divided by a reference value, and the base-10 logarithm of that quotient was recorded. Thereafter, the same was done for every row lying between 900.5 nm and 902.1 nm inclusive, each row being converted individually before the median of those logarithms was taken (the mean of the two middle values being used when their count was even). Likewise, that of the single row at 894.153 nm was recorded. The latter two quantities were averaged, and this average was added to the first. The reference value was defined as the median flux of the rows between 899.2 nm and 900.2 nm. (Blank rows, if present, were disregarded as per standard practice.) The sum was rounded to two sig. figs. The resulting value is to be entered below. 0.029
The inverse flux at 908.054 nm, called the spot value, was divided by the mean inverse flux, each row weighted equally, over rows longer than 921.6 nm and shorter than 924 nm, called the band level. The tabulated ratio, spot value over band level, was 0.97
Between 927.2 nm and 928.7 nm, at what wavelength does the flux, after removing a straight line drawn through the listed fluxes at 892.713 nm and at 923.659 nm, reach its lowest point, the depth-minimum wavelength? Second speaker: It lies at 927.496 nm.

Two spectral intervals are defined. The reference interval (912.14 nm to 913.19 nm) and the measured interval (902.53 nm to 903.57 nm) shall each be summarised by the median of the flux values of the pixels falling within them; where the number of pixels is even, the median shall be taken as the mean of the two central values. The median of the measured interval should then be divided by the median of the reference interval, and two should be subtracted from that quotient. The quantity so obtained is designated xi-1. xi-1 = -1.02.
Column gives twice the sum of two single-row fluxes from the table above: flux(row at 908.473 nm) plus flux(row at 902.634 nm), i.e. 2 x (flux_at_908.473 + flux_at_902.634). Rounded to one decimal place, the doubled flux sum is 16.1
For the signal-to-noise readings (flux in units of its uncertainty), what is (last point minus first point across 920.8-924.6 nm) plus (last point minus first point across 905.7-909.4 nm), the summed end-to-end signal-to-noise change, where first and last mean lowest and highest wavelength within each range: 2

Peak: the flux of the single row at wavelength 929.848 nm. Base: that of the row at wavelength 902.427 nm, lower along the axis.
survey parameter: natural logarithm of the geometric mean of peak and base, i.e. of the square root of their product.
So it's 1.38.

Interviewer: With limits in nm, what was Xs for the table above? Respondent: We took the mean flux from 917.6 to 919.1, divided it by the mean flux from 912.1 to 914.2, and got 0.82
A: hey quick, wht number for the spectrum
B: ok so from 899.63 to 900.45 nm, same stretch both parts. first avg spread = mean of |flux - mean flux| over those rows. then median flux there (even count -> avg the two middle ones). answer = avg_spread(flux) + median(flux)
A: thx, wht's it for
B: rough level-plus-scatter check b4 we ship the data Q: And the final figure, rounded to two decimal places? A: 4.66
